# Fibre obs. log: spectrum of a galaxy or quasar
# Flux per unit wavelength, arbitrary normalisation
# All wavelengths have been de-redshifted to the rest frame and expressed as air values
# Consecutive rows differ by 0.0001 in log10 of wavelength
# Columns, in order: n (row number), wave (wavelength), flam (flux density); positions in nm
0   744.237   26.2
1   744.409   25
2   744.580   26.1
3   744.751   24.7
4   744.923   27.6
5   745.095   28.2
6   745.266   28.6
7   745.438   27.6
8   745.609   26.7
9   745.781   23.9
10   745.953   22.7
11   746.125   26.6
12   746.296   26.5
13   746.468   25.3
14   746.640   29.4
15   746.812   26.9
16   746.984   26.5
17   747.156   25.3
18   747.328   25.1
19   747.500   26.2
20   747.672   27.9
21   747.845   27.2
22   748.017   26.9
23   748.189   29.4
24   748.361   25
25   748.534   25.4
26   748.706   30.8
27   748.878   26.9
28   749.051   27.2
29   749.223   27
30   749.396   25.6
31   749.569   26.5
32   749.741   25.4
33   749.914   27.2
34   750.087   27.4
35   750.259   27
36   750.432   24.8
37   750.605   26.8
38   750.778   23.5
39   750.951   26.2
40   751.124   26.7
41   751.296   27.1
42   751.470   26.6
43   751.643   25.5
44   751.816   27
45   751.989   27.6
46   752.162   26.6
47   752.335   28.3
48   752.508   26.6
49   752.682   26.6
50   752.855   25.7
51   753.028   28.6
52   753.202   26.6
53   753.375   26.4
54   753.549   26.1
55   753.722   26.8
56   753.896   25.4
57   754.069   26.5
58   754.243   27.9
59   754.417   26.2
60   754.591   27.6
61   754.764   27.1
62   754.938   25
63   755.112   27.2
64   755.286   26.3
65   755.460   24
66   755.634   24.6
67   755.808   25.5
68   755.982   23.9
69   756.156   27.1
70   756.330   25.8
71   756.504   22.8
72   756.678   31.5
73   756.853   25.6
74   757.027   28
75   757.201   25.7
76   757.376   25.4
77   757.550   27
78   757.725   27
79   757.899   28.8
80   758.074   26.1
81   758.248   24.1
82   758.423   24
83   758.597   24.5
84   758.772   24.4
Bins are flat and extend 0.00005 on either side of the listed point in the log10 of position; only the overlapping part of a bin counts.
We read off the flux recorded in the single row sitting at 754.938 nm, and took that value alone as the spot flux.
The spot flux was 25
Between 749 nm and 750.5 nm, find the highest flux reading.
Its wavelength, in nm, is 750.087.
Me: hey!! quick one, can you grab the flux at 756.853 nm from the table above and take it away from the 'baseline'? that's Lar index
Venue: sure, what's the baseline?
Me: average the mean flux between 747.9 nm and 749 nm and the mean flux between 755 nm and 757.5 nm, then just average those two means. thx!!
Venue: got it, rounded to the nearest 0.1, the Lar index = 1.1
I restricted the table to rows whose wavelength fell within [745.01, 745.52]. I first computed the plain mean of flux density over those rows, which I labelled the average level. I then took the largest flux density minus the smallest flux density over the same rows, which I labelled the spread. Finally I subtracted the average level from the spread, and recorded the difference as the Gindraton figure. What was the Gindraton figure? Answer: -27.1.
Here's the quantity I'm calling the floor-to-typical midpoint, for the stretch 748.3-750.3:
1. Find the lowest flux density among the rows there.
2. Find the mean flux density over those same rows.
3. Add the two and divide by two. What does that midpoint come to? 25.9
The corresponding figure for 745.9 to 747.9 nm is 24.5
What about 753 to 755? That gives 25.8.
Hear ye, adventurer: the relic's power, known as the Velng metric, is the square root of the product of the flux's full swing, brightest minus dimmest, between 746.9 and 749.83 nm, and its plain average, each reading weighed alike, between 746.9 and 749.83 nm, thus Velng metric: 12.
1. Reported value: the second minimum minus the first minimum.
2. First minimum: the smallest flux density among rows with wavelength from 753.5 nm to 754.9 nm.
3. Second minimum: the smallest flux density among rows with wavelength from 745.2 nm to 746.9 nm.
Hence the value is -2.7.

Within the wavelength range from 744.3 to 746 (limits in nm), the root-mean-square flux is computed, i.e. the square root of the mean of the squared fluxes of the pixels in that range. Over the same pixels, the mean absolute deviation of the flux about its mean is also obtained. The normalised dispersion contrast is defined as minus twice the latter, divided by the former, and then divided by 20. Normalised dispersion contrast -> -0.006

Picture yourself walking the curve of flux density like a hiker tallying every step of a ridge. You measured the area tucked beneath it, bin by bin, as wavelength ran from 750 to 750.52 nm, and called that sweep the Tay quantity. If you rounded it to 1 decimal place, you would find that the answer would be 13.7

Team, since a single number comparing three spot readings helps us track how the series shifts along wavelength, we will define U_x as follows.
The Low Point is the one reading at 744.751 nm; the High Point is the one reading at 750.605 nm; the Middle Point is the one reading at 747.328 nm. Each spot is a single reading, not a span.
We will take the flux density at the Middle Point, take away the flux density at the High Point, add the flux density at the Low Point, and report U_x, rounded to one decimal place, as 23.0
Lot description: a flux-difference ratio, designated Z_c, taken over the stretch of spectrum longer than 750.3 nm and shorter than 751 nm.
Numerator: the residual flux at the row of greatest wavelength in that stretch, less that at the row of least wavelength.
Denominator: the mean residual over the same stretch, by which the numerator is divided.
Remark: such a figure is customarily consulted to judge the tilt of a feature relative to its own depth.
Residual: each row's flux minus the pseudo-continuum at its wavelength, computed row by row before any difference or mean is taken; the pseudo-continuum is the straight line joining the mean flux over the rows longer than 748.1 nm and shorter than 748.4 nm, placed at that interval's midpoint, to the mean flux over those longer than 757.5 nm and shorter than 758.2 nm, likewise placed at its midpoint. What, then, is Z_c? -0.7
